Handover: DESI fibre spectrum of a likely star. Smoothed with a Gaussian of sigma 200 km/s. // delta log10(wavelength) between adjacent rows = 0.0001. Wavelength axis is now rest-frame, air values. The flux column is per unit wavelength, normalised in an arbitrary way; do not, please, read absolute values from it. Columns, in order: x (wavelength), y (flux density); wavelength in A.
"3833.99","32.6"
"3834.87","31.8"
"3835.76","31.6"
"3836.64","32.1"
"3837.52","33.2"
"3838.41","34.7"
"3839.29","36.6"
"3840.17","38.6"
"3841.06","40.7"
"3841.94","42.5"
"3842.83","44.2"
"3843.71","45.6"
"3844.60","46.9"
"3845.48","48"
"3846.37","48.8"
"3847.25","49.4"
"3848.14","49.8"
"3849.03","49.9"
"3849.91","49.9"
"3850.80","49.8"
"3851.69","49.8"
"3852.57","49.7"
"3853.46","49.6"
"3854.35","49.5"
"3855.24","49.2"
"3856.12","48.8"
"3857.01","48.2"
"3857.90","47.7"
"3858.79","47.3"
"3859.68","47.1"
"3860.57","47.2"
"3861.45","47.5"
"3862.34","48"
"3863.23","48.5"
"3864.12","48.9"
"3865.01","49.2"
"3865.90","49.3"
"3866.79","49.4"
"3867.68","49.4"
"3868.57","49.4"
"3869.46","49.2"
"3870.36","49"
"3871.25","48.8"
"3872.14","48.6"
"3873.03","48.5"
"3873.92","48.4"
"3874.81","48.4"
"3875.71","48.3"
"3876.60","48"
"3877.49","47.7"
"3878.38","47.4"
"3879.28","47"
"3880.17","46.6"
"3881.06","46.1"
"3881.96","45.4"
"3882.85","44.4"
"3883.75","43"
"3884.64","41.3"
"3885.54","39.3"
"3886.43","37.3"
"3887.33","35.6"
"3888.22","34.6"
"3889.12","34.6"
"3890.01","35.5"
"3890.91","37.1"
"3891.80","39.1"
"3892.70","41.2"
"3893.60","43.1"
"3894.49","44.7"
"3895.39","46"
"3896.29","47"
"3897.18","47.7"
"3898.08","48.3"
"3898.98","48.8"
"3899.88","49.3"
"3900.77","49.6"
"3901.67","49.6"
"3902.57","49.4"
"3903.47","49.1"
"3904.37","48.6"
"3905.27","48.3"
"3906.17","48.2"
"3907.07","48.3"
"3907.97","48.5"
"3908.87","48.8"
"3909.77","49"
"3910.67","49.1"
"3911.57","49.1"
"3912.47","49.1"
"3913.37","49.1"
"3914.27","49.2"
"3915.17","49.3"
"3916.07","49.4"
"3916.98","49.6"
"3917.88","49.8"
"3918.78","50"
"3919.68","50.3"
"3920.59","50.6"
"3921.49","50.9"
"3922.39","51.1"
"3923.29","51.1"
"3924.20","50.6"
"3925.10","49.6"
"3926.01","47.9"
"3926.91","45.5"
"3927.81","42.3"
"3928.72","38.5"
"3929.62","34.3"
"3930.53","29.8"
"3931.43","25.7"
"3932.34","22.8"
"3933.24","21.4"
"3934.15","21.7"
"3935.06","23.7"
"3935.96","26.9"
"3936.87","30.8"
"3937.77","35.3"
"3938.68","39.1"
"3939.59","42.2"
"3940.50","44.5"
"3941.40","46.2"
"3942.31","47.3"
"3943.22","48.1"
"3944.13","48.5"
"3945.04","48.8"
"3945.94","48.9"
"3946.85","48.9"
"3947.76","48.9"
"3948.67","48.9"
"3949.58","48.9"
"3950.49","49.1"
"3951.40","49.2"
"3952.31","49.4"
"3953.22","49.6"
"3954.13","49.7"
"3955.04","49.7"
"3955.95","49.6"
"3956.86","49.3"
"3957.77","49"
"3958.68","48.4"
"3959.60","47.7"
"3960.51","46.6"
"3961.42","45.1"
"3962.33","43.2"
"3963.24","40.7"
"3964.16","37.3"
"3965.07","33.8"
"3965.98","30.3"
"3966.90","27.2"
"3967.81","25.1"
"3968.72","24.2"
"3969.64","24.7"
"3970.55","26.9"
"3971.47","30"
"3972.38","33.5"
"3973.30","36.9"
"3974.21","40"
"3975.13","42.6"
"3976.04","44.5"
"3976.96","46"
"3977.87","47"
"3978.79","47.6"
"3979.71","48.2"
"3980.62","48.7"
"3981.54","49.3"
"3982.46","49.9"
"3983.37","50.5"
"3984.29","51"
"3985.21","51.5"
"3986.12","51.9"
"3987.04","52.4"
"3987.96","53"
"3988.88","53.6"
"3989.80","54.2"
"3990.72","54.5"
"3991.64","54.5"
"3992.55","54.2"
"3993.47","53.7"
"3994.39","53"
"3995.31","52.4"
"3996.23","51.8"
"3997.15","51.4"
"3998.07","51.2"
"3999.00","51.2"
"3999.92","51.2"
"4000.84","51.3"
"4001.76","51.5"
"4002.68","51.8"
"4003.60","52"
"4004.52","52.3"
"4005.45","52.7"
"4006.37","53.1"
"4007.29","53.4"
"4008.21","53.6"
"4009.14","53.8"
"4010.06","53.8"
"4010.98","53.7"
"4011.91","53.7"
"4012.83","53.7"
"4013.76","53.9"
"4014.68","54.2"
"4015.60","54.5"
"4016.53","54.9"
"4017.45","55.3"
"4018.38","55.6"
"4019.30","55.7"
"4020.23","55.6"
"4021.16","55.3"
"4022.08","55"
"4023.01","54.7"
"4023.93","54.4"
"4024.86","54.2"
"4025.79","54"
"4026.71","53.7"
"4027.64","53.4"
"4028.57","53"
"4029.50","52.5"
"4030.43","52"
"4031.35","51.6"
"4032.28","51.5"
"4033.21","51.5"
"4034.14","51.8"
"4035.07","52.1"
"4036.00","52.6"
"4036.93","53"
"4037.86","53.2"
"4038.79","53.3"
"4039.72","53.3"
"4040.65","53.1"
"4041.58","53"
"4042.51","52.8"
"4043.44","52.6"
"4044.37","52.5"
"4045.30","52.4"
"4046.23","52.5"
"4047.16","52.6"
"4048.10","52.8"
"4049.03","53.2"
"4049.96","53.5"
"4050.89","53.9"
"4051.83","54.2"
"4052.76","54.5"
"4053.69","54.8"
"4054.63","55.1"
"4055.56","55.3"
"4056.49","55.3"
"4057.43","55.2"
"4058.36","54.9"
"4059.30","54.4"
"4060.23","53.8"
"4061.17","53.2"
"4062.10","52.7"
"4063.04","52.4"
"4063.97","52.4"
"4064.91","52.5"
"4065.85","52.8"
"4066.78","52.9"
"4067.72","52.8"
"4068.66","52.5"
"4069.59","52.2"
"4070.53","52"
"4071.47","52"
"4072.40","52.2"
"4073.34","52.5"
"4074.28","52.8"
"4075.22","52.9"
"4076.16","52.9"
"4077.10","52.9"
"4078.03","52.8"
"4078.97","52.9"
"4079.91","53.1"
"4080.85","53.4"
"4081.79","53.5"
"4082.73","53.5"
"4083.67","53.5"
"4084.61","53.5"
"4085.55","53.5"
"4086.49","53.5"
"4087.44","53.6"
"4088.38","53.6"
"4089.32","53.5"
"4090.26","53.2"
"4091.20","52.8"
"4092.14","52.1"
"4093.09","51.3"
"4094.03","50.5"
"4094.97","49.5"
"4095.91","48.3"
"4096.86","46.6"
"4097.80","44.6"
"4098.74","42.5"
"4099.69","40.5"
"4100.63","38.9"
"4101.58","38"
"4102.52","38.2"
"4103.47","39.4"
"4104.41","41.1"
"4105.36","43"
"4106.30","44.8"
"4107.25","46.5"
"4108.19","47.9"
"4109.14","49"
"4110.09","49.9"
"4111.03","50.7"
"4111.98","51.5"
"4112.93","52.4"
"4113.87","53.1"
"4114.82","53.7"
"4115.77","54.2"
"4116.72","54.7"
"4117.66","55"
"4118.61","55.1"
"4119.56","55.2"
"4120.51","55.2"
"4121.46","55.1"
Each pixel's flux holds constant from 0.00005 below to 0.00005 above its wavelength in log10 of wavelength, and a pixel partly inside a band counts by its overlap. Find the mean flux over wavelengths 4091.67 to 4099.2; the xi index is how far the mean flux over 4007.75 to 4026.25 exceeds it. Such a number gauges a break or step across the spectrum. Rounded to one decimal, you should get 6.3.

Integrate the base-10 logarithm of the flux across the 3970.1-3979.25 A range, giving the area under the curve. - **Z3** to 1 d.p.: 14.5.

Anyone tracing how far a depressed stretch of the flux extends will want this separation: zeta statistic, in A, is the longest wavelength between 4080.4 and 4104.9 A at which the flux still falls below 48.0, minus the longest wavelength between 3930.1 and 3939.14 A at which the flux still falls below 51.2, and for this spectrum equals 165.7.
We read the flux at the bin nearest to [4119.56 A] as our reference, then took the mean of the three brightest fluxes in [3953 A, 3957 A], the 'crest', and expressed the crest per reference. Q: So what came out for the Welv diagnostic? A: 0.90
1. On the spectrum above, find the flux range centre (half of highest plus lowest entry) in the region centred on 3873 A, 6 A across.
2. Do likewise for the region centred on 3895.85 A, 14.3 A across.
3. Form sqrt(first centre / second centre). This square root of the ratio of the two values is 1.07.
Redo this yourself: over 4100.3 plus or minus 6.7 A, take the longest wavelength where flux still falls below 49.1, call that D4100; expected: 4106.30 A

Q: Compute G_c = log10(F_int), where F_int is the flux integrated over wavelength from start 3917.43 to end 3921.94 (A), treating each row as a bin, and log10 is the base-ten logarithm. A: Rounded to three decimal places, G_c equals 2.356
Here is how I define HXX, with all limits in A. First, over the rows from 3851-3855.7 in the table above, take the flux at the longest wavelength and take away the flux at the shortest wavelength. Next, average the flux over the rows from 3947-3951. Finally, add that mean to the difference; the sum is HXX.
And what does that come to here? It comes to 48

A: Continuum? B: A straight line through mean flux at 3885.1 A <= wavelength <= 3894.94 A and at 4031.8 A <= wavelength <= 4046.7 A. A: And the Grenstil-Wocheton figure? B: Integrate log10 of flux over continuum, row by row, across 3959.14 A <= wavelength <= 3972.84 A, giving -1.8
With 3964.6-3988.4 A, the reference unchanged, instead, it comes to -1.7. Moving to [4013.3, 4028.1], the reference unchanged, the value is 0.5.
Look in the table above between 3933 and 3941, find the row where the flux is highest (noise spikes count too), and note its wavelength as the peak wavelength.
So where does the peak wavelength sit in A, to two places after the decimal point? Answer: 3940.50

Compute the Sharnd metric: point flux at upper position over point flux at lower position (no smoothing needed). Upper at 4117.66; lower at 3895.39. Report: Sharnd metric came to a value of 1.20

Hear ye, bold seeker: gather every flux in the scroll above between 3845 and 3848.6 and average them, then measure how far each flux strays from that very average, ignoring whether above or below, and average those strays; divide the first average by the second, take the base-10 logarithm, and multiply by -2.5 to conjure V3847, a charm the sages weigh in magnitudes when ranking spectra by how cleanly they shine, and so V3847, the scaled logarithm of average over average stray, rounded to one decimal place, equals -4.8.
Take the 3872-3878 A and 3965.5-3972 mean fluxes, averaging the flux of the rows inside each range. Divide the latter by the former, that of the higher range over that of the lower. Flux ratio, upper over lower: 0.56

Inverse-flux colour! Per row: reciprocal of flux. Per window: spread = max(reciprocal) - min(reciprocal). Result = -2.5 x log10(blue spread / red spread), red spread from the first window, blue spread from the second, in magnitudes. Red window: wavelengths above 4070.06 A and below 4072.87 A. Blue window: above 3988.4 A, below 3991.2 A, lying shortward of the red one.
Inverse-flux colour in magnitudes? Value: -2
